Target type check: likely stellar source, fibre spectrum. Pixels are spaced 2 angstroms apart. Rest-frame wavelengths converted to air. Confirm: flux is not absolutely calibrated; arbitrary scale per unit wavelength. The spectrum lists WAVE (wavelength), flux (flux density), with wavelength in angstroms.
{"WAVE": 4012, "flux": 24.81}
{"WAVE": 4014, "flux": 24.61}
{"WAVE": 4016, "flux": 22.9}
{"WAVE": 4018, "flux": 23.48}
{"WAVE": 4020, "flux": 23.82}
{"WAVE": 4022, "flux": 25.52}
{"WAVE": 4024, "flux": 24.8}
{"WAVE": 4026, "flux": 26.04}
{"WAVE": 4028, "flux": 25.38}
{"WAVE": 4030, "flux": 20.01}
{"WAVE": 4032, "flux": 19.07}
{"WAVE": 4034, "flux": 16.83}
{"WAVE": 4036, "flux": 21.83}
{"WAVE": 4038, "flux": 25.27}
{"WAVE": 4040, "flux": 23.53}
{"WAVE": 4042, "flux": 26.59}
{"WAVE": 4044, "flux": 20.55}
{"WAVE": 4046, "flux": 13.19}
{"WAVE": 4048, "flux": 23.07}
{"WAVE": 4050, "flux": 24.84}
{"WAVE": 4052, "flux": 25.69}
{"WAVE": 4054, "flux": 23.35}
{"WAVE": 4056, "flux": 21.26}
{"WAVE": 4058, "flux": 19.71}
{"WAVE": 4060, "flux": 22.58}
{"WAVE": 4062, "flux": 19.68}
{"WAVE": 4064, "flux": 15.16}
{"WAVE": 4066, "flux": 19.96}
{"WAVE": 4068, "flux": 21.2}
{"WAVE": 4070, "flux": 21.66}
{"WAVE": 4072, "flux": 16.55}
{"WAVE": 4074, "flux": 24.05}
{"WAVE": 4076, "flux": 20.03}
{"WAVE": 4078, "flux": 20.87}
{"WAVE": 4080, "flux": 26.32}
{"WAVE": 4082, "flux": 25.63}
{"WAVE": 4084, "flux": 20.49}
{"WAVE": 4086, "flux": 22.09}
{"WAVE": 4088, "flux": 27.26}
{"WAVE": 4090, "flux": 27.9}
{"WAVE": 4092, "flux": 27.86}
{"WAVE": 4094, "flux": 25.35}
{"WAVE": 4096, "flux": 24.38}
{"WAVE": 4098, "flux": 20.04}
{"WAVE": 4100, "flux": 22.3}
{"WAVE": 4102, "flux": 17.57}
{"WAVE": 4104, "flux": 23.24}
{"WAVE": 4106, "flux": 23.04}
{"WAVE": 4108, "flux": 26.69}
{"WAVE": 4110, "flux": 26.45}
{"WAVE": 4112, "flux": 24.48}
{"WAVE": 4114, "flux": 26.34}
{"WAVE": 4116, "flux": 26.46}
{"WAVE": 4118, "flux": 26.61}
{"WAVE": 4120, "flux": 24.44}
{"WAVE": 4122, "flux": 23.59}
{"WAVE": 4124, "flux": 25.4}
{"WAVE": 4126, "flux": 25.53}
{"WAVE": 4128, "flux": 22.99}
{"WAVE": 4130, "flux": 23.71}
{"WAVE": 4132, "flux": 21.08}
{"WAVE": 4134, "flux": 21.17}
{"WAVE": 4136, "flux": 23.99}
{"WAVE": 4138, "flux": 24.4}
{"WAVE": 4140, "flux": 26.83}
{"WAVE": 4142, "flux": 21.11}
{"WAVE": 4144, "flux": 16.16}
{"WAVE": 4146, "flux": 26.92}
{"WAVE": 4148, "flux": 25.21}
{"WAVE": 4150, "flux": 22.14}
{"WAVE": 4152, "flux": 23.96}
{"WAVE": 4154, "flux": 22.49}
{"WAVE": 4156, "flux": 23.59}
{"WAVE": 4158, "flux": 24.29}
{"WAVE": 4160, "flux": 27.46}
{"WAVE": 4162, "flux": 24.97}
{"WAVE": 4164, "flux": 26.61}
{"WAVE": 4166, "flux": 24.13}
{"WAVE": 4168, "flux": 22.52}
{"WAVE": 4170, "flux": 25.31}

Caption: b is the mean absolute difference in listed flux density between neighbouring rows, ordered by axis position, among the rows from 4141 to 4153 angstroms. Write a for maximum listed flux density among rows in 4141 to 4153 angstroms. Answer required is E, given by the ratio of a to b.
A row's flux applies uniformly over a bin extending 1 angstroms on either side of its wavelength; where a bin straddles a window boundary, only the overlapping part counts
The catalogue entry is 6.0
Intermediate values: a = 26.92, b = 4.5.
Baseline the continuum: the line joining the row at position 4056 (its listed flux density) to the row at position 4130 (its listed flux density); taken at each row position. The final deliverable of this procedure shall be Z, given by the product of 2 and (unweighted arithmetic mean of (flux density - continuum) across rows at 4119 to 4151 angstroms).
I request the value -0.9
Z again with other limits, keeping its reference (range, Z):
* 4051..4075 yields -1.2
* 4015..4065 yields 2.9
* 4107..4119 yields 6.0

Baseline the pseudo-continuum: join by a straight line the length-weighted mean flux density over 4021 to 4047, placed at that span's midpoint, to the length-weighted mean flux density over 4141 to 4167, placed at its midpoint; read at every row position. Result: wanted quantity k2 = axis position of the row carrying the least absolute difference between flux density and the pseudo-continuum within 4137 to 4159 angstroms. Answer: 4156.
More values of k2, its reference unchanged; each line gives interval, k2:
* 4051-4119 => 4060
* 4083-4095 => 4086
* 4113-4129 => 4122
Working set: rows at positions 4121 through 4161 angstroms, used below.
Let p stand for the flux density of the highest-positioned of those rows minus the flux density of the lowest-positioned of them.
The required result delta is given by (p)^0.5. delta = 1.97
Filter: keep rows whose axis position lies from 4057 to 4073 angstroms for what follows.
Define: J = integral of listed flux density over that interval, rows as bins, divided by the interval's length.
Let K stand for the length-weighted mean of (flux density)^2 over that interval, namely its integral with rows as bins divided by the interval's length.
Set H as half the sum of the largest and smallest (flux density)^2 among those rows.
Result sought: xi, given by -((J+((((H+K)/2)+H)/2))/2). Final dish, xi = -197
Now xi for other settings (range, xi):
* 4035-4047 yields -238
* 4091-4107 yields -282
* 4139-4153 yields -265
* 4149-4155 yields -276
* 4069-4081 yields -251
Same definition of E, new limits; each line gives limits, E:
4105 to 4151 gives 11.7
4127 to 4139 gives 18.3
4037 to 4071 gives 8.0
